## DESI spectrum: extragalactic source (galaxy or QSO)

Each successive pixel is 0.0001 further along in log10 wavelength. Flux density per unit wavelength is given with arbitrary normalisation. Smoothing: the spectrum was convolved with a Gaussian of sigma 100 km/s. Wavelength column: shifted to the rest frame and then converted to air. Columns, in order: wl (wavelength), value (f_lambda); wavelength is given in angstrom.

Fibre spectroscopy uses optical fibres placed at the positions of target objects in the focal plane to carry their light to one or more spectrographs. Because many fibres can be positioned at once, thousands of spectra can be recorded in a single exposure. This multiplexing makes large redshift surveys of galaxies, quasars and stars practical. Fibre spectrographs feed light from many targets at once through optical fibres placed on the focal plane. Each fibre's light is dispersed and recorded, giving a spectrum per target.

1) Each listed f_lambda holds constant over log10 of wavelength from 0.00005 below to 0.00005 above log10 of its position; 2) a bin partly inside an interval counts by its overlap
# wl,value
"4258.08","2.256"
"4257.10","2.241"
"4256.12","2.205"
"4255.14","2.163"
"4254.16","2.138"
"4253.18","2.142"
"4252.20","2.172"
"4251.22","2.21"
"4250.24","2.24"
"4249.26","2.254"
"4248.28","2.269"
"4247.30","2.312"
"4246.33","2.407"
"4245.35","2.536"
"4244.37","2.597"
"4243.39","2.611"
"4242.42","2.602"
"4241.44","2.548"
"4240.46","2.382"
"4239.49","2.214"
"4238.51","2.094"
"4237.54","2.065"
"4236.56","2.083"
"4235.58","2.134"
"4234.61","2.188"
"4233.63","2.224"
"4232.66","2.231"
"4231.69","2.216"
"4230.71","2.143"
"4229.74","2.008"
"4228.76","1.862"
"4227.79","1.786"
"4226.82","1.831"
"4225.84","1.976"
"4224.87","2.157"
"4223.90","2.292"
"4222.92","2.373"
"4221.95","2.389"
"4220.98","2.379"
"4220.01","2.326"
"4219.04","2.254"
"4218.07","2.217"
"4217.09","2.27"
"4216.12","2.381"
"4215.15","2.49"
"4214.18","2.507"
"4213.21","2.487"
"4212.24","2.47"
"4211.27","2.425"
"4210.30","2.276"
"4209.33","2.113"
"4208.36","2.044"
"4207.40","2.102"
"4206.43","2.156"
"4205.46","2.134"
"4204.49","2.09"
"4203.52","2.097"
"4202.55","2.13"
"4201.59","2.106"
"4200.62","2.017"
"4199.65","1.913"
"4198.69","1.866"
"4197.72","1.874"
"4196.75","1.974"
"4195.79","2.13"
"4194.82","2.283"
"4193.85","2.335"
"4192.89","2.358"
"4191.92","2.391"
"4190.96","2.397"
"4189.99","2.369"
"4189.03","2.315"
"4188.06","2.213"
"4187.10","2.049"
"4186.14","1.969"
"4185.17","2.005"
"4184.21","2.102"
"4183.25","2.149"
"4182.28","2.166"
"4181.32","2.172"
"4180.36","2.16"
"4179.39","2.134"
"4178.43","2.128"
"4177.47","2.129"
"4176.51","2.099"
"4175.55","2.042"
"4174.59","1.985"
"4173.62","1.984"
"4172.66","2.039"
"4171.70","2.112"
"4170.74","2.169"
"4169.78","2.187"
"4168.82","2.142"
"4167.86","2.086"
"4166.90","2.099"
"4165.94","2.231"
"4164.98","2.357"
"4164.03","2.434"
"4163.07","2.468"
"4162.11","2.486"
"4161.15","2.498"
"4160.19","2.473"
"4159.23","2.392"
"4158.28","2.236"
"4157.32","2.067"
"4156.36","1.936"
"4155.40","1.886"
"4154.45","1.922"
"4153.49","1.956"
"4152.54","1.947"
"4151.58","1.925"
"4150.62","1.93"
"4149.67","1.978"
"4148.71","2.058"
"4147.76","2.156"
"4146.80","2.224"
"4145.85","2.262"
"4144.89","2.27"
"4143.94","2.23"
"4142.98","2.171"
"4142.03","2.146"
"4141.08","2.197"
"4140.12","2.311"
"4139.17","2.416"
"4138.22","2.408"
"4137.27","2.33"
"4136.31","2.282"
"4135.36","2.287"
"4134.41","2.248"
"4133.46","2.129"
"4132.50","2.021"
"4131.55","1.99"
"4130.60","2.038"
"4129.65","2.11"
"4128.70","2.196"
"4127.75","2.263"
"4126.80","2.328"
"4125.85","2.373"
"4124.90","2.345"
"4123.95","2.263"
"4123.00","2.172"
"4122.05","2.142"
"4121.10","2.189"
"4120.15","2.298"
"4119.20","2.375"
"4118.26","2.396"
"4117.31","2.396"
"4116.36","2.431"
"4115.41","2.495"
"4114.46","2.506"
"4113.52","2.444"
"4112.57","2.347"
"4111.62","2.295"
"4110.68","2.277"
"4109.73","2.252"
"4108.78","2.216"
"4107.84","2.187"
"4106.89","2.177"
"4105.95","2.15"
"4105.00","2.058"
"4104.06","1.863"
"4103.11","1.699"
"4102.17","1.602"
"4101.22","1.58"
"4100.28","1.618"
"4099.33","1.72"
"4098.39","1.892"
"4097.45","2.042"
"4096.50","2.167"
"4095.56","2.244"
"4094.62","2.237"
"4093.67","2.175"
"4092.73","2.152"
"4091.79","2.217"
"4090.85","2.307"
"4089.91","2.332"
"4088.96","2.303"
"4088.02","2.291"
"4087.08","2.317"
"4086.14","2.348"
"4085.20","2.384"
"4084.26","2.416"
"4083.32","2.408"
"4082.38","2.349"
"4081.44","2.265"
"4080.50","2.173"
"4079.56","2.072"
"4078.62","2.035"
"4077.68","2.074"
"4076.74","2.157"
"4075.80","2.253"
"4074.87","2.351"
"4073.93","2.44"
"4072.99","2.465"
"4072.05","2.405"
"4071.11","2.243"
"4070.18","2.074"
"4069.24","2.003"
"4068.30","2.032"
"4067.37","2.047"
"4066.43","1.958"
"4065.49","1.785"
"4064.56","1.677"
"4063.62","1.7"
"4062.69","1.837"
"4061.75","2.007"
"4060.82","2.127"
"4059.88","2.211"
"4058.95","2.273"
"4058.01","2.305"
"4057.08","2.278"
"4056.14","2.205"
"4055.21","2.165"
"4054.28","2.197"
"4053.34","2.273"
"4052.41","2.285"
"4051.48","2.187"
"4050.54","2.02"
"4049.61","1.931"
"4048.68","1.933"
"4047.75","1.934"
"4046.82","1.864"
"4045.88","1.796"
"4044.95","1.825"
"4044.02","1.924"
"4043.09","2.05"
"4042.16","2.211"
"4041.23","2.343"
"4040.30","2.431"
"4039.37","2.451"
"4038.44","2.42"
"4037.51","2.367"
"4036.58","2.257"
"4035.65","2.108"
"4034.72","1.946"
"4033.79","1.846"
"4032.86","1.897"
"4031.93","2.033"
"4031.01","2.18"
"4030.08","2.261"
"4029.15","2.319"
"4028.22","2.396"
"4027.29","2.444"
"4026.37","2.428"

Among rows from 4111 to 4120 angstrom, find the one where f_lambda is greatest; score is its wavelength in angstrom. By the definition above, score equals 4114.46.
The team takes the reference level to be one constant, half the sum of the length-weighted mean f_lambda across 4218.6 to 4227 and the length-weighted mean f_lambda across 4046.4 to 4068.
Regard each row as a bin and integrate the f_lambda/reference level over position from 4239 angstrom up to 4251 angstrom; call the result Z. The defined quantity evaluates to 13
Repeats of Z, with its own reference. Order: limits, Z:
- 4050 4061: 11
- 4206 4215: 10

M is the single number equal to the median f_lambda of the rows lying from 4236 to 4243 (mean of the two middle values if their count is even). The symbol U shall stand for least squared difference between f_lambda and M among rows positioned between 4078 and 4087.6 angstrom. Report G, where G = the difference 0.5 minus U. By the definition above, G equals 0.498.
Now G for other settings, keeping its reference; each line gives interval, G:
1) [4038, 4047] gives 0.500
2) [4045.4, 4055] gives 0.500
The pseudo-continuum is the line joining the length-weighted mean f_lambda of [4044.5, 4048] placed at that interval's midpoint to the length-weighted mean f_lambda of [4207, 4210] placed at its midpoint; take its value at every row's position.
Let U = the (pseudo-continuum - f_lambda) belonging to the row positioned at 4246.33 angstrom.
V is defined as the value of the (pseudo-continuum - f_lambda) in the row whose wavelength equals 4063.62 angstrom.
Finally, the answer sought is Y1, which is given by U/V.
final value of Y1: -1.4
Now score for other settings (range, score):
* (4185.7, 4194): 4190.96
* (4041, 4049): 4041.23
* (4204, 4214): 4213.21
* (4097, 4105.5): 4105.00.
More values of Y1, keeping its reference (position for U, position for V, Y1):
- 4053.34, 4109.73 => 1.4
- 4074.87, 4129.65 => 3.5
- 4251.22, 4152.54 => -0.6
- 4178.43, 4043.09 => 0.3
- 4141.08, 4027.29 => 0.3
